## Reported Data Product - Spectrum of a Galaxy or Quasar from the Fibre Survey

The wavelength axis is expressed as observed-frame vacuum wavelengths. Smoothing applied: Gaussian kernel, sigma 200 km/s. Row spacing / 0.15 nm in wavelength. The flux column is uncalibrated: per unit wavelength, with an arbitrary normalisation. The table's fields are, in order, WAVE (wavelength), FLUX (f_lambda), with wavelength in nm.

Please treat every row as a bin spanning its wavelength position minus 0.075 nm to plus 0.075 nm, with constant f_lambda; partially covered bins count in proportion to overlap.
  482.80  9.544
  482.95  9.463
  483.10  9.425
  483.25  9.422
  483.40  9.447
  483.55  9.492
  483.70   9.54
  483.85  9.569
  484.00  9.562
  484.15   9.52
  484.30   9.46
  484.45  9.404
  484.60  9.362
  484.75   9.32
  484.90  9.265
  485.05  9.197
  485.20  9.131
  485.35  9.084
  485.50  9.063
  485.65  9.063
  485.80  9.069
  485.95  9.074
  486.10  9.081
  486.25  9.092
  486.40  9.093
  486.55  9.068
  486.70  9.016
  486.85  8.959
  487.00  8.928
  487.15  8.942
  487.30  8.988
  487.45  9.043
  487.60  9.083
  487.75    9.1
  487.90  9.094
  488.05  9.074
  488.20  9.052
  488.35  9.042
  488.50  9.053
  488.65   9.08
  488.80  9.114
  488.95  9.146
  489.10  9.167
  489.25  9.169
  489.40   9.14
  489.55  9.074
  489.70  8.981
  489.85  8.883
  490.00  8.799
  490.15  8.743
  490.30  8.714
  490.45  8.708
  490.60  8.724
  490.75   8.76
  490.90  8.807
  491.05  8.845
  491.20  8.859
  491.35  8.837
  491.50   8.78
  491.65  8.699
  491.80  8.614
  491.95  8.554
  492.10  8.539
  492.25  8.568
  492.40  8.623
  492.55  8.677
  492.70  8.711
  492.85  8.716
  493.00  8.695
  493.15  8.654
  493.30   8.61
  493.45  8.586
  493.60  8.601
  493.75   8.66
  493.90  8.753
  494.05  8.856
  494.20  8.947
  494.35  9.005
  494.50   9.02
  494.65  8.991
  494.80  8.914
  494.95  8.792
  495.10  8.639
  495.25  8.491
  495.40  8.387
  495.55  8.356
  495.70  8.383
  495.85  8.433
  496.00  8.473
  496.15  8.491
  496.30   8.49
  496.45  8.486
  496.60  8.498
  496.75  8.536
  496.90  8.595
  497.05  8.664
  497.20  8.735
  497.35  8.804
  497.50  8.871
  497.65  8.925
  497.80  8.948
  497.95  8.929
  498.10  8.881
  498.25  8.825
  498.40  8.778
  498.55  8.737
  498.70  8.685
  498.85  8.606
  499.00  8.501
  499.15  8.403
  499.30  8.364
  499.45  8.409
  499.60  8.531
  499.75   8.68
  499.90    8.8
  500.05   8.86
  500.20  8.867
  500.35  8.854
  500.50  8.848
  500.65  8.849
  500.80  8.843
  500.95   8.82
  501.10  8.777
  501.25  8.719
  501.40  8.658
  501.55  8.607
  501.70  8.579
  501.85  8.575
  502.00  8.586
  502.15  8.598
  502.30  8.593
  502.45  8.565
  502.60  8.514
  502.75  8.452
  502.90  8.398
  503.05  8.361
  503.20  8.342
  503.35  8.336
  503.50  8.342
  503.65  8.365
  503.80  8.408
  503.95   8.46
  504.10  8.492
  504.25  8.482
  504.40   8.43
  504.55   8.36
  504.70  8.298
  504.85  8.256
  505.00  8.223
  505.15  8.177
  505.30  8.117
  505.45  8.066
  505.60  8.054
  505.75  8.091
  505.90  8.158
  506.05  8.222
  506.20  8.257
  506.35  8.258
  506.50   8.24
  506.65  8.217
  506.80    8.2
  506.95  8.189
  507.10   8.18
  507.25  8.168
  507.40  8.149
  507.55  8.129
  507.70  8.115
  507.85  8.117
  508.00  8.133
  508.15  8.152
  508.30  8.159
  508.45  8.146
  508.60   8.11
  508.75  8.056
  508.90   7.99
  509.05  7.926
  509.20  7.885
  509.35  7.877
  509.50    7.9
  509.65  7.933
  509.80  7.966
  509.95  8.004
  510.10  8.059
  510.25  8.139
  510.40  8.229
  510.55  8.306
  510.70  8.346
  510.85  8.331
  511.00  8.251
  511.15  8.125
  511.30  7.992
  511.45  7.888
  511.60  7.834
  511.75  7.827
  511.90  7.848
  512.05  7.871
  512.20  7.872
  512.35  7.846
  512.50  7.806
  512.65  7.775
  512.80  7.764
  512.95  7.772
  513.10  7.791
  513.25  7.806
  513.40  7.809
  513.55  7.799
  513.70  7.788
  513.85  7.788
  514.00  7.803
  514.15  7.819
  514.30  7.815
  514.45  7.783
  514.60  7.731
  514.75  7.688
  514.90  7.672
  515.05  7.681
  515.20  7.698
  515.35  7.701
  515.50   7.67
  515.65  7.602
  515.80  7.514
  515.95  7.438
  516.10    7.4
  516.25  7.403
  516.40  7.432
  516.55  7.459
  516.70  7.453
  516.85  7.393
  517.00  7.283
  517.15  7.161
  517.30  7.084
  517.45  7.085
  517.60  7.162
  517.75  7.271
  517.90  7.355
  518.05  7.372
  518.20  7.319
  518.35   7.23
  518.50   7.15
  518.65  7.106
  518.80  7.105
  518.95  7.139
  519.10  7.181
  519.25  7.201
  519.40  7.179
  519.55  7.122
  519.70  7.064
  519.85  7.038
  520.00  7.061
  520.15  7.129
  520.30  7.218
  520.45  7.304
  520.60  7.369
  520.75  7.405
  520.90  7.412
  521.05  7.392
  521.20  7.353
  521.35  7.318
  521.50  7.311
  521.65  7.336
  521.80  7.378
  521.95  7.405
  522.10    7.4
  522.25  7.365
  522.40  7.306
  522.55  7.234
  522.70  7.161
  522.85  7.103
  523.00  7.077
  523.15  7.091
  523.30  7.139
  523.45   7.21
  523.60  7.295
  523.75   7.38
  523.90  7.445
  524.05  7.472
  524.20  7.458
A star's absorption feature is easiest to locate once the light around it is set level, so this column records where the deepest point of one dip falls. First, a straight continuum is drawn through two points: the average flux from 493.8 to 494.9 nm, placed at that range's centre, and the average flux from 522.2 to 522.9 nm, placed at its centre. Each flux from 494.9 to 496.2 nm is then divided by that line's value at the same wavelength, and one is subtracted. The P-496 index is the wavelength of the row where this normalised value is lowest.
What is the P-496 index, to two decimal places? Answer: 495.55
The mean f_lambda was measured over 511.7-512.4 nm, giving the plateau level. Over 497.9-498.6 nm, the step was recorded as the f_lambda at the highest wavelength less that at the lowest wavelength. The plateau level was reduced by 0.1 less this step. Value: 7.6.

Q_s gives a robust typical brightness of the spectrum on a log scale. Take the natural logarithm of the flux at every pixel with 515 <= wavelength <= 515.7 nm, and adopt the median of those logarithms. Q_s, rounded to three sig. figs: 2.04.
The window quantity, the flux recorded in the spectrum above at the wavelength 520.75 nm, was 7.405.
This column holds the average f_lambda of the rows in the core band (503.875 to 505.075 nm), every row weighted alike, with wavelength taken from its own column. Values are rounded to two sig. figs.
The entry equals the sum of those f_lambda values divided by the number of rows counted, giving 8.4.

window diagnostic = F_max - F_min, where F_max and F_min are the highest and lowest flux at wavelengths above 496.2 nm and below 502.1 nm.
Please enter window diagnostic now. 0.58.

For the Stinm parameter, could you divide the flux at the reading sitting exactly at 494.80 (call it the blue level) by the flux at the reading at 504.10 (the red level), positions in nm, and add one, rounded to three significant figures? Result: 2.05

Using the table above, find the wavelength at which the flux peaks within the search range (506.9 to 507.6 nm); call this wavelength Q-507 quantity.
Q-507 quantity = 506.95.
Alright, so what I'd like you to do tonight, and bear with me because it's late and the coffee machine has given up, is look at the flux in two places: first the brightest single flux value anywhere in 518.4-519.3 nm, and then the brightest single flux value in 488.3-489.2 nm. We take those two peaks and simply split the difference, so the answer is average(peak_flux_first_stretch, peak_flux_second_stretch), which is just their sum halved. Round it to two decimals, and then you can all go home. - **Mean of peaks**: 8.18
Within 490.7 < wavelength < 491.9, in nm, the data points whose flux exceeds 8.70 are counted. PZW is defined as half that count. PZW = 3.0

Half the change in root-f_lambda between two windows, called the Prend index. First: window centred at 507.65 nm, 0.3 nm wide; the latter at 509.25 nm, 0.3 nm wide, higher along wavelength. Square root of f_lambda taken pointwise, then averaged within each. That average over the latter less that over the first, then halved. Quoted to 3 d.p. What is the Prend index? -0.021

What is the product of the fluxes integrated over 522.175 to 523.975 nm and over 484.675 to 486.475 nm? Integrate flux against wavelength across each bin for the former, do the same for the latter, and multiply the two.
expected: 214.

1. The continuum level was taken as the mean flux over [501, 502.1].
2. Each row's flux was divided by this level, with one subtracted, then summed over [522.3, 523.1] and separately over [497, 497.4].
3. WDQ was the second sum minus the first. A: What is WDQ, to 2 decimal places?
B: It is 0.88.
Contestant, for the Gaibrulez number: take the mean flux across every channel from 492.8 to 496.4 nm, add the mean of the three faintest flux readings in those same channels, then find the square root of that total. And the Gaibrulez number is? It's 4.13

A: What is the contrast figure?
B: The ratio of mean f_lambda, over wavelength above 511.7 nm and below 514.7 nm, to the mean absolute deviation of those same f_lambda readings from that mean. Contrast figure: 297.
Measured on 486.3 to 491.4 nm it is 72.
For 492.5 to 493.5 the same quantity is 213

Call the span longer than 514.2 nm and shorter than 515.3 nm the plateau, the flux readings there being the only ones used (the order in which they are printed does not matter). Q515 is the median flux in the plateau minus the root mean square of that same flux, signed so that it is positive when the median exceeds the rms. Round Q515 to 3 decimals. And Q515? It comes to -0.026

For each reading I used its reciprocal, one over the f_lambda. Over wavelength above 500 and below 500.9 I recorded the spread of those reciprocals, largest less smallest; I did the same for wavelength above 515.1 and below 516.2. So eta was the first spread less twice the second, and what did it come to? -0.010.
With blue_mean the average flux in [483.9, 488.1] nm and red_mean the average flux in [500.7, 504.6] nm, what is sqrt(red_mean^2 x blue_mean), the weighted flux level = 26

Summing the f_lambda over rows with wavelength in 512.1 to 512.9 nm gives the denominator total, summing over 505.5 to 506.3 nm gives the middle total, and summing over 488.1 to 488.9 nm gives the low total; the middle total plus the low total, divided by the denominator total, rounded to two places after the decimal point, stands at 2.20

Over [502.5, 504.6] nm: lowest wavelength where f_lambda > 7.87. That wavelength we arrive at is 502.60 nm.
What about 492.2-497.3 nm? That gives 492.25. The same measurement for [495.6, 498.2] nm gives 495.70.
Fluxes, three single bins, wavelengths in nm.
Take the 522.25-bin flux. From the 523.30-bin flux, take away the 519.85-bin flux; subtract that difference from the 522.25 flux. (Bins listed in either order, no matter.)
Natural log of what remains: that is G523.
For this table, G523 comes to 1.98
